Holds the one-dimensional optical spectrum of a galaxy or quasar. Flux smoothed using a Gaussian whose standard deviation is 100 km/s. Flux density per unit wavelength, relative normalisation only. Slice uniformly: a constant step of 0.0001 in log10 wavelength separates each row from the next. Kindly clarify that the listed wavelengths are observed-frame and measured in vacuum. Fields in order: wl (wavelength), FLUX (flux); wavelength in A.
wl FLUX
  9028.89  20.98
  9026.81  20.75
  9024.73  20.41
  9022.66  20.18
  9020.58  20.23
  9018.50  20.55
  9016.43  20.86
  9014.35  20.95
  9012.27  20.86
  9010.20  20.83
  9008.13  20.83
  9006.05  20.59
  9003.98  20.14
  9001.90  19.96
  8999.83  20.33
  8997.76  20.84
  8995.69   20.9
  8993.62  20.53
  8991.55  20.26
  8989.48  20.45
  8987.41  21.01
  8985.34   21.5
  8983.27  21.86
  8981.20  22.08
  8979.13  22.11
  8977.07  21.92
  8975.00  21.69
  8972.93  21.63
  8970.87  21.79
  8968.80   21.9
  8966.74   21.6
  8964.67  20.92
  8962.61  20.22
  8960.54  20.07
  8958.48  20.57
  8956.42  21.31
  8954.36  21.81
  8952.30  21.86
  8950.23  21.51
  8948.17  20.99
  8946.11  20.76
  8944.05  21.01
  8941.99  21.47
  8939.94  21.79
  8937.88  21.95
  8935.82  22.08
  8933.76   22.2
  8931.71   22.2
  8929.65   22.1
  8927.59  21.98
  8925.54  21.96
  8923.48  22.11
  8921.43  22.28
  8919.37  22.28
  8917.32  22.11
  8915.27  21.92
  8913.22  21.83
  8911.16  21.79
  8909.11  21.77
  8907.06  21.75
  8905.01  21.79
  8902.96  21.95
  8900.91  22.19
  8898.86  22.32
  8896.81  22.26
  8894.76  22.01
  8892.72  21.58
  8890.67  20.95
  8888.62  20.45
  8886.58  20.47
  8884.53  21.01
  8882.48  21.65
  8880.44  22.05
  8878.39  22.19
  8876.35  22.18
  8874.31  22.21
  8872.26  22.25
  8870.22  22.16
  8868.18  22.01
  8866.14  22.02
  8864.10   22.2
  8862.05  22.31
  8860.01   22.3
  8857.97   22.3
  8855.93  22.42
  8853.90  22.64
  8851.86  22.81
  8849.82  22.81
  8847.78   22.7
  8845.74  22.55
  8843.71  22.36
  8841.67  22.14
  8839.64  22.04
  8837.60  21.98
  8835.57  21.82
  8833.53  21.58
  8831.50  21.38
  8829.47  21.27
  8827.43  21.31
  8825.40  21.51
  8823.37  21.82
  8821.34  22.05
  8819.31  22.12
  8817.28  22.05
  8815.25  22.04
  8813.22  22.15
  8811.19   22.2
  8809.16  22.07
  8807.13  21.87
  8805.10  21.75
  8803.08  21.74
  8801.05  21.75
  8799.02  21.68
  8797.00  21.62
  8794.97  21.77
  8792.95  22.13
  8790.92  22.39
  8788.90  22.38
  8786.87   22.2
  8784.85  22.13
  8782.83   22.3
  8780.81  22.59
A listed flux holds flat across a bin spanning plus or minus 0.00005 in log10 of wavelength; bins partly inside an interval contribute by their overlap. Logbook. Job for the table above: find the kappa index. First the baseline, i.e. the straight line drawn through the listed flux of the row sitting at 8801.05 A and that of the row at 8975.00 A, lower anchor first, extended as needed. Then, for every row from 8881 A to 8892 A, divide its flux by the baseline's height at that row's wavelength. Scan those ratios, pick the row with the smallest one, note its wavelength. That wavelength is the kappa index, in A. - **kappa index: 8888.62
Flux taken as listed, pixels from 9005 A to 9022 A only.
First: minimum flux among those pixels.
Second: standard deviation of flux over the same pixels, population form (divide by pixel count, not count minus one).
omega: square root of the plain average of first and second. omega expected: 3.20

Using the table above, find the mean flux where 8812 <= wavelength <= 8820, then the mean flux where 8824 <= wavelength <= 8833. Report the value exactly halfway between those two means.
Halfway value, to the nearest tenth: 21.7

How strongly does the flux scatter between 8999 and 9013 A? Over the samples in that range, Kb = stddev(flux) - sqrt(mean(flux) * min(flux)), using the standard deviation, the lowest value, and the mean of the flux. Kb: -19.9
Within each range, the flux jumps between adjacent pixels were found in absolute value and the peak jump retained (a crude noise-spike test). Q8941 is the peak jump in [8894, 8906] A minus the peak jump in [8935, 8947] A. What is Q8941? -0.2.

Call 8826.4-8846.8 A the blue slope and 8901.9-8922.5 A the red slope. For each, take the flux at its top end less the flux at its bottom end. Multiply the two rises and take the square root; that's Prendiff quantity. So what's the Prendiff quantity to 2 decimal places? 0.64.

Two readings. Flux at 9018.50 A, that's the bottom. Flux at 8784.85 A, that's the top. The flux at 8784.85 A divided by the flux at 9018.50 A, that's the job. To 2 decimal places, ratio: 1.08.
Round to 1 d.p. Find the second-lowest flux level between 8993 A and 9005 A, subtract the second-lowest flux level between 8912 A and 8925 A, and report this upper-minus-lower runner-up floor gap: -1.8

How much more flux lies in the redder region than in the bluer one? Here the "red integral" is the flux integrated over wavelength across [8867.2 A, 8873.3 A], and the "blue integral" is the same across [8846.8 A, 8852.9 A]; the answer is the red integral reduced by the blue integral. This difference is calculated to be -4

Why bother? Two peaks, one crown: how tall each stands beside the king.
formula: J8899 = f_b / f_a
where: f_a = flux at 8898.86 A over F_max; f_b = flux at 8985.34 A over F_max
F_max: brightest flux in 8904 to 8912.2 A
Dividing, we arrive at 0.963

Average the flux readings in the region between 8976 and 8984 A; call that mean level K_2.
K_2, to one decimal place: 22.0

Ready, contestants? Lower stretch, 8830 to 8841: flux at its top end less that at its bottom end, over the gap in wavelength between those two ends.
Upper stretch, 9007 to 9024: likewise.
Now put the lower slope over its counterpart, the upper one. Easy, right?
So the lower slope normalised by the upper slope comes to -1.8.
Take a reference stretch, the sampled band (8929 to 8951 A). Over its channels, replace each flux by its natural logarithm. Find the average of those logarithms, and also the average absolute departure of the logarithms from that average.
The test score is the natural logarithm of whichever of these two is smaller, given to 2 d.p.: -3.87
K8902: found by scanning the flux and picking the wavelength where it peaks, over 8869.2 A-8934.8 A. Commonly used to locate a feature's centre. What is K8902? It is 8898.86 A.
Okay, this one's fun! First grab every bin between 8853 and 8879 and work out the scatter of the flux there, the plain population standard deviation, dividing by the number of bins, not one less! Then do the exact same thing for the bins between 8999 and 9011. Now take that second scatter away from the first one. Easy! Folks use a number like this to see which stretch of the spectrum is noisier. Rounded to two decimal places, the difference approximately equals -0.17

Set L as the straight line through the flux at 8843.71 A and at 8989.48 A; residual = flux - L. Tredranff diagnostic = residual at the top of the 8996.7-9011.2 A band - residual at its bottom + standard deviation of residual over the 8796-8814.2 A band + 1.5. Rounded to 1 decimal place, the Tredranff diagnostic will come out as 1.9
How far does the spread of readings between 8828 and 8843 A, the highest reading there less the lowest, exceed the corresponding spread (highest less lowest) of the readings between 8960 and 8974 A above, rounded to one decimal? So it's -1.0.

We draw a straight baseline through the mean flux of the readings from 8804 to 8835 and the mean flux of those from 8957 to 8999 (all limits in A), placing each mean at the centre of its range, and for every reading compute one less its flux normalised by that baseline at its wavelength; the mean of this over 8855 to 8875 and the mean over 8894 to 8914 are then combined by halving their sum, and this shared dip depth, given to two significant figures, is -0.025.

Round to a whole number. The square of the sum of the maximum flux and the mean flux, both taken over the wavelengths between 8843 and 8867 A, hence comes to 2049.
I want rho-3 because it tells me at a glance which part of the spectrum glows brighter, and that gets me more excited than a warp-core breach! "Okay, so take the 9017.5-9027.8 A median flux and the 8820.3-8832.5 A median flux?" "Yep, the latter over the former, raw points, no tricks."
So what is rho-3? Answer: 1.05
